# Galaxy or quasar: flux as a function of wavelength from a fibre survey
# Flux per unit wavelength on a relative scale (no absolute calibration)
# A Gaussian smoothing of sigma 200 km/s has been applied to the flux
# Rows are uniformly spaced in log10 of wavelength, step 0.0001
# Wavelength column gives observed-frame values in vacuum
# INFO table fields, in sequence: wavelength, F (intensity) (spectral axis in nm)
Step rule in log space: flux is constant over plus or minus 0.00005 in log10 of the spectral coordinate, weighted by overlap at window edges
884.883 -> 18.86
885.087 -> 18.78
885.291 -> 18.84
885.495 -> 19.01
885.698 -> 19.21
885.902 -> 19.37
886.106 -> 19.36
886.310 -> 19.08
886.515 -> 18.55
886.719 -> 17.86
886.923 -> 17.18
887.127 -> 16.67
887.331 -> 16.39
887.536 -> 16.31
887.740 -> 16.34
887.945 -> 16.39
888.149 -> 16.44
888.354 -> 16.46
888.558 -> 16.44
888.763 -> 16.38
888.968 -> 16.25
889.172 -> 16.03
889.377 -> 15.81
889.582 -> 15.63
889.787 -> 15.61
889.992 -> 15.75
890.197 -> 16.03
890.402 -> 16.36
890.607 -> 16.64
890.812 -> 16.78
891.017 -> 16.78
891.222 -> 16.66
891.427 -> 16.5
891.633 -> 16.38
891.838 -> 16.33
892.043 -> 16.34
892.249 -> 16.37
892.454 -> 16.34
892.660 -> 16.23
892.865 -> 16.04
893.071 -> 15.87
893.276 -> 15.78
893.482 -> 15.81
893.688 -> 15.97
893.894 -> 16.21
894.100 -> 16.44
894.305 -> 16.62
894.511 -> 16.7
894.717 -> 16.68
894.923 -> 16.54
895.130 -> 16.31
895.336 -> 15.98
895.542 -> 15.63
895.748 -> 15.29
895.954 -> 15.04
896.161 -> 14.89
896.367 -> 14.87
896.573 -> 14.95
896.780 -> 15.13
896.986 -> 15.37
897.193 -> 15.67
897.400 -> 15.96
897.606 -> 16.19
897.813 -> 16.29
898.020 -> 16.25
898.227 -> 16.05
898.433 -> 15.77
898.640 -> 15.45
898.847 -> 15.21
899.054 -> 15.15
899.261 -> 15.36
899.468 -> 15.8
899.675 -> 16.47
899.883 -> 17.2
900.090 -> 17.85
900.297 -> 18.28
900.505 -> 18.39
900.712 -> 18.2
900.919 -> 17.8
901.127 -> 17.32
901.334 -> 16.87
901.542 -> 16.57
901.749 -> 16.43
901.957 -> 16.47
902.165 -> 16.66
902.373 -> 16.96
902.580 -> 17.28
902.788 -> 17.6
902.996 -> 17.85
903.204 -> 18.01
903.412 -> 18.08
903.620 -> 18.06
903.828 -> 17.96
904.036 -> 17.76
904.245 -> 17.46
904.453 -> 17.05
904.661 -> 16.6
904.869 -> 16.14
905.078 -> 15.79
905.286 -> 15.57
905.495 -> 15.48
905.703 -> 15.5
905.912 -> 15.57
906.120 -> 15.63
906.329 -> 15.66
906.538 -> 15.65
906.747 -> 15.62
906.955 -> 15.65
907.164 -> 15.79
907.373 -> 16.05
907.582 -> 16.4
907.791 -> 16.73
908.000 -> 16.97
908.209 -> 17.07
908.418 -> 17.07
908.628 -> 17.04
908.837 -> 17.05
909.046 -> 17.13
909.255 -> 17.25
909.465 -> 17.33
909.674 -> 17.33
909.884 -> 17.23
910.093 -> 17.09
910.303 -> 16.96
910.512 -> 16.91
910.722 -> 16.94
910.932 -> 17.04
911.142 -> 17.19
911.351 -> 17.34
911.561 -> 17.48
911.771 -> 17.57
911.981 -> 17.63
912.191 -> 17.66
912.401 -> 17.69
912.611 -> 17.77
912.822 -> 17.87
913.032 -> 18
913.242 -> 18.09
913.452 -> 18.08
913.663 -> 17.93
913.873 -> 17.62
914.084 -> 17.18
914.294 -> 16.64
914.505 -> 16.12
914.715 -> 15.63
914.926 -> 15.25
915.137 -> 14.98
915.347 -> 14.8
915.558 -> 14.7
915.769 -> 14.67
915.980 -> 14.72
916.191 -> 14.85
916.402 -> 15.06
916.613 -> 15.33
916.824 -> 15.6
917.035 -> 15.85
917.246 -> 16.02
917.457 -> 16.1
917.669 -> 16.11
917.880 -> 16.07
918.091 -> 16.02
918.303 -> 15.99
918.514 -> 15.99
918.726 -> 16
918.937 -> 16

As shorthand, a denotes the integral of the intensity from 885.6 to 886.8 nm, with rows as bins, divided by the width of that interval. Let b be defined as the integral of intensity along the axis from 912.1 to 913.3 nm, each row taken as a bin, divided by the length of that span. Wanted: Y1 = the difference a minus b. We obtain 1.1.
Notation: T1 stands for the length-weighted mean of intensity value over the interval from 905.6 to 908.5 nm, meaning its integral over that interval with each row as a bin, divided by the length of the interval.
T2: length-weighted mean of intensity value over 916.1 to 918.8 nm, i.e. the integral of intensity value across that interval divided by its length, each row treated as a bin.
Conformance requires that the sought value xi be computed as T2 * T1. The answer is 254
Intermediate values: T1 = 16.1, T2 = 15.8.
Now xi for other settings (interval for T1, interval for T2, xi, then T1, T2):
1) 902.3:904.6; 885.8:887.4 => 319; 17.6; 18.1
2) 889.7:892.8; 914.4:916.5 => 246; 16.3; 15.1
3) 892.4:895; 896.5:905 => 272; 16.2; 16.7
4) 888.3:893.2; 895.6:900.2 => 256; 16.2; 15.7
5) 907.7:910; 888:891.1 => 278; 17.1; 16.2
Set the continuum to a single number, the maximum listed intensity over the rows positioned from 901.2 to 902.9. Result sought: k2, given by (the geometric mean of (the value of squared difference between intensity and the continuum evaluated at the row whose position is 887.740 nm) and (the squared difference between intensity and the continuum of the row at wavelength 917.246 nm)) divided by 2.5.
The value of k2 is 0.80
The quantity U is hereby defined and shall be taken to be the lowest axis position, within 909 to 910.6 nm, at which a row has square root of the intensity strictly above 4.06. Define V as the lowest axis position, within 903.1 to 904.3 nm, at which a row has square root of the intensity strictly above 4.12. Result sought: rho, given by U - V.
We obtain 5.84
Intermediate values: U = 909.046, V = 903.204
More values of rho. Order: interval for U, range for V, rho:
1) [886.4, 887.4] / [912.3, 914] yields -25.89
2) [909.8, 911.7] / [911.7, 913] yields -1.89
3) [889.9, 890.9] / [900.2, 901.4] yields -9.69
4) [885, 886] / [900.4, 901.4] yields -15.42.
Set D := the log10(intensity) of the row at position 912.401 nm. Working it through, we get 1.25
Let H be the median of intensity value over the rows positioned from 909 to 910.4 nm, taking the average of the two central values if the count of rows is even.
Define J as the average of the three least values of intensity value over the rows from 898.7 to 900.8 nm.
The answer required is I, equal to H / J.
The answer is 1.13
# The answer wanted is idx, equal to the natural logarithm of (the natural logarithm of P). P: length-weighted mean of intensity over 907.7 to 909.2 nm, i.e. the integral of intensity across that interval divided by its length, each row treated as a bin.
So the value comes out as 1.04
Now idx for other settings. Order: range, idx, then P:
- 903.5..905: 1.05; 17.3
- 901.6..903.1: 1.04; 17.0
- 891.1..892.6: 1.03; 16.4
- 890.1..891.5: 1.03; 16.5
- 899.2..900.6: 1.04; 17.1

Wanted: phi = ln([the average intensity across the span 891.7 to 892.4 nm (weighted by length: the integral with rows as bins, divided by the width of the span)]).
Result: 2.79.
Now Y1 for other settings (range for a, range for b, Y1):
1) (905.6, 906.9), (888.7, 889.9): -0.3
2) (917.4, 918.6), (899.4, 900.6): -1.3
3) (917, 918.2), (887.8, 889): -0.4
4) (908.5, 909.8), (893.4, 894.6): 0.9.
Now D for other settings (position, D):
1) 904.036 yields 1.25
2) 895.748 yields 1.18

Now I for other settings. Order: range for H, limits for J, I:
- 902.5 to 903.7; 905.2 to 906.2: 1.16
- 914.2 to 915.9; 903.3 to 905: 0.91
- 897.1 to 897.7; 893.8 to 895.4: 0.99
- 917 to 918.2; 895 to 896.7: 1.08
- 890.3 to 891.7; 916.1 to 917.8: 1.10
